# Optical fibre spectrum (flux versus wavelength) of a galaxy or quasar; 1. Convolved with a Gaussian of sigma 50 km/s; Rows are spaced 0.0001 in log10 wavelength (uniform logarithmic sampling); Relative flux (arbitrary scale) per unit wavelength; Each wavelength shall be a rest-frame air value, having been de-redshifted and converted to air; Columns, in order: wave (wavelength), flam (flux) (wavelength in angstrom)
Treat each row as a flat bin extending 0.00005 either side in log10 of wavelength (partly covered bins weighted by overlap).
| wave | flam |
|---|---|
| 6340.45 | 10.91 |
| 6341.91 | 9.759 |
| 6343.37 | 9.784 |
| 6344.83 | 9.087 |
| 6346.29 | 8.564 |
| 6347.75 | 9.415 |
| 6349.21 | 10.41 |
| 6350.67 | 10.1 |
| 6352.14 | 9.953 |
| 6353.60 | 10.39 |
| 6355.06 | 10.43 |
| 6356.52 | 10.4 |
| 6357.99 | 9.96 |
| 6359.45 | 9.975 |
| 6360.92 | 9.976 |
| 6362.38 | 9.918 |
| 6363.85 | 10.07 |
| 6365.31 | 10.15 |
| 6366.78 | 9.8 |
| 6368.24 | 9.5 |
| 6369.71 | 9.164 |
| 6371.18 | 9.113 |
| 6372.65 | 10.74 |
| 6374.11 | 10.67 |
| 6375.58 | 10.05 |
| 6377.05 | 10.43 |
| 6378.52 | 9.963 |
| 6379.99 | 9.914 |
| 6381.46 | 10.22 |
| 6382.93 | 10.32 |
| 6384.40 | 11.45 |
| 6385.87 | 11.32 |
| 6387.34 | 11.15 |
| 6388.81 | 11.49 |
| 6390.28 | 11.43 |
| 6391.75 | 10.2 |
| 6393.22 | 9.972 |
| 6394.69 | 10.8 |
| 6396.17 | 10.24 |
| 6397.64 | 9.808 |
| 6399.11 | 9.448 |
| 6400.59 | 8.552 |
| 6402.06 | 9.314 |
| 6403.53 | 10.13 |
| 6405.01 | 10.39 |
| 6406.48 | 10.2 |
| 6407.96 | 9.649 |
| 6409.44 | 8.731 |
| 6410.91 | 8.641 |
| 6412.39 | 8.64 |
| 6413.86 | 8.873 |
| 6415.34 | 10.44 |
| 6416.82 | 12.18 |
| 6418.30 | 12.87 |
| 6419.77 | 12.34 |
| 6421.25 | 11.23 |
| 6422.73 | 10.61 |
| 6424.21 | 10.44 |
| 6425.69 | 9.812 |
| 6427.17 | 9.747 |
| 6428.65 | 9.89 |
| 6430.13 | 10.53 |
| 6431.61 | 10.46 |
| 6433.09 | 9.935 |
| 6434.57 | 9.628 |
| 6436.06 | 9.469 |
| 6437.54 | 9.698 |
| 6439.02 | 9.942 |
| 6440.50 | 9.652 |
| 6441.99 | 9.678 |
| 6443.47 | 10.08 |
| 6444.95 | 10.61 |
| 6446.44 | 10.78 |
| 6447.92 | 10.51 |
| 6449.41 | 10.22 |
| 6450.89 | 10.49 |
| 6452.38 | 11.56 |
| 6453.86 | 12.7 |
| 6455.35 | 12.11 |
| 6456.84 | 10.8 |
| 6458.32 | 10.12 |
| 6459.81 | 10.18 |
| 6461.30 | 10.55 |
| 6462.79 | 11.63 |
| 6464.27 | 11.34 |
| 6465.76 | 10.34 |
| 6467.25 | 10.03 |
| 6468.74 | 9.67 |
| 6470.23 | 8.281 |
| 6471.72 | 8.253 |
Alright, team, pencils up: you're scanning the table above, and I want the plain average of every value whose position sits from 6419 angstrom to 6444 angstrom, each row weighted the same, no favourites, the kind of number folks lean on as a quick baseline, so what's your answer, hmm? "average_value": 10.2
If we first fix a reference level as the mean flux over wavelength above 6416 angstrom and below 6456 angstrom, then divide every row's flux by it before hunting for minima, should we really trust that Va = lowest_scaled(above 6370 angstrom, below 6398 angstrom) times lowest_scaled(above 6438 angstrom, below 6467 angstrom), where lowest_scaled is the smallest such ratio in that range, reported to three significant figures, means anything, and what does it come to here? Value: 0.778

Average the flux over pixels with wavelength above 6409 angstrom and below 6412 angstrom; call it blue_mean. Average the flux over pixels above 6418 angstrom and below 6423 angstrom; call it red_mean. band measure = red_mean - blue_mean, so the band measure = 3.1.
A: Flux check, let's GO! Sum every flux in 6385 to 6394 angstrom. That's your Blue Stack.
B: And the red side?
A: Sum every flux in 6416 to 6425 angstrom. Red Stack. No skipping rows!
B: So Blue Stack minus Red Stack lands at -4.1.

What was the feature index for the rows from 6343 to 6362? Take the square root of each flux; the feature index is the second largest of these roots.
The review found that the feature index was 3.23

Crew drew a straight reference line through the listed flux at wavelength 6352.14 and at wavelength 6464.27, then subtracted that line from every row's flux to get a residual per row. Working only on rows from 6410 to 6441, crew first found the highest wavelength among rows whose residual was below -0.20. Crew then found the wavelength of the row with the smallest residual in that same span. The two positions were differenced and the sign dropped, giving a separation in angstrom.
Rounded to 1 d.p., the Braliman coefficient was 28.1 angstrom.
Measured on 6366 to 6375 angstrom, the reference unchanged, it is 0.0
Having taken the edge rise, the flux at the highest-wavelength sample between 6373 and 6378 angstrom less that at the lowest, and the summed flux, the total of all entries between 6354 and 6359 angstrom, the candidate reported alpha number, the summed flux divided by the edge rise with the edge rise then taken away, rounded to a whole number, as -128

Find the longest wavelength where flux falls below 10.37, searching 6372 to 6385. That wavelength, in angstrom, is 6382.93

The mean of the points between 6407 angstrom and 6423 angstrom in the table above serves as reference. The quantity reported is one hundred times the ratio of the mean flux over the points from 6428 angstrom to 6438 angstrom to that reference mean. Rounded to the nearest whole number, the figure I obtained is 96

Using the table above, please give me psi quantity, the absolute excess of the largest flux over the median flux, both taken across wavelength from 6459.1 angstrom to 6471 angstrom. 1.4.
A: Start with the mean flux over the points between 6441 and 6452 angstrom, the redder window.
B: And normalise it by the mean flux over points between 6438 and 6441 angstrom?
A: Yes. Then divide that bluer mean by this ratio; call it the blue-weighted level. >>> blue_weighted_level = 9.3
